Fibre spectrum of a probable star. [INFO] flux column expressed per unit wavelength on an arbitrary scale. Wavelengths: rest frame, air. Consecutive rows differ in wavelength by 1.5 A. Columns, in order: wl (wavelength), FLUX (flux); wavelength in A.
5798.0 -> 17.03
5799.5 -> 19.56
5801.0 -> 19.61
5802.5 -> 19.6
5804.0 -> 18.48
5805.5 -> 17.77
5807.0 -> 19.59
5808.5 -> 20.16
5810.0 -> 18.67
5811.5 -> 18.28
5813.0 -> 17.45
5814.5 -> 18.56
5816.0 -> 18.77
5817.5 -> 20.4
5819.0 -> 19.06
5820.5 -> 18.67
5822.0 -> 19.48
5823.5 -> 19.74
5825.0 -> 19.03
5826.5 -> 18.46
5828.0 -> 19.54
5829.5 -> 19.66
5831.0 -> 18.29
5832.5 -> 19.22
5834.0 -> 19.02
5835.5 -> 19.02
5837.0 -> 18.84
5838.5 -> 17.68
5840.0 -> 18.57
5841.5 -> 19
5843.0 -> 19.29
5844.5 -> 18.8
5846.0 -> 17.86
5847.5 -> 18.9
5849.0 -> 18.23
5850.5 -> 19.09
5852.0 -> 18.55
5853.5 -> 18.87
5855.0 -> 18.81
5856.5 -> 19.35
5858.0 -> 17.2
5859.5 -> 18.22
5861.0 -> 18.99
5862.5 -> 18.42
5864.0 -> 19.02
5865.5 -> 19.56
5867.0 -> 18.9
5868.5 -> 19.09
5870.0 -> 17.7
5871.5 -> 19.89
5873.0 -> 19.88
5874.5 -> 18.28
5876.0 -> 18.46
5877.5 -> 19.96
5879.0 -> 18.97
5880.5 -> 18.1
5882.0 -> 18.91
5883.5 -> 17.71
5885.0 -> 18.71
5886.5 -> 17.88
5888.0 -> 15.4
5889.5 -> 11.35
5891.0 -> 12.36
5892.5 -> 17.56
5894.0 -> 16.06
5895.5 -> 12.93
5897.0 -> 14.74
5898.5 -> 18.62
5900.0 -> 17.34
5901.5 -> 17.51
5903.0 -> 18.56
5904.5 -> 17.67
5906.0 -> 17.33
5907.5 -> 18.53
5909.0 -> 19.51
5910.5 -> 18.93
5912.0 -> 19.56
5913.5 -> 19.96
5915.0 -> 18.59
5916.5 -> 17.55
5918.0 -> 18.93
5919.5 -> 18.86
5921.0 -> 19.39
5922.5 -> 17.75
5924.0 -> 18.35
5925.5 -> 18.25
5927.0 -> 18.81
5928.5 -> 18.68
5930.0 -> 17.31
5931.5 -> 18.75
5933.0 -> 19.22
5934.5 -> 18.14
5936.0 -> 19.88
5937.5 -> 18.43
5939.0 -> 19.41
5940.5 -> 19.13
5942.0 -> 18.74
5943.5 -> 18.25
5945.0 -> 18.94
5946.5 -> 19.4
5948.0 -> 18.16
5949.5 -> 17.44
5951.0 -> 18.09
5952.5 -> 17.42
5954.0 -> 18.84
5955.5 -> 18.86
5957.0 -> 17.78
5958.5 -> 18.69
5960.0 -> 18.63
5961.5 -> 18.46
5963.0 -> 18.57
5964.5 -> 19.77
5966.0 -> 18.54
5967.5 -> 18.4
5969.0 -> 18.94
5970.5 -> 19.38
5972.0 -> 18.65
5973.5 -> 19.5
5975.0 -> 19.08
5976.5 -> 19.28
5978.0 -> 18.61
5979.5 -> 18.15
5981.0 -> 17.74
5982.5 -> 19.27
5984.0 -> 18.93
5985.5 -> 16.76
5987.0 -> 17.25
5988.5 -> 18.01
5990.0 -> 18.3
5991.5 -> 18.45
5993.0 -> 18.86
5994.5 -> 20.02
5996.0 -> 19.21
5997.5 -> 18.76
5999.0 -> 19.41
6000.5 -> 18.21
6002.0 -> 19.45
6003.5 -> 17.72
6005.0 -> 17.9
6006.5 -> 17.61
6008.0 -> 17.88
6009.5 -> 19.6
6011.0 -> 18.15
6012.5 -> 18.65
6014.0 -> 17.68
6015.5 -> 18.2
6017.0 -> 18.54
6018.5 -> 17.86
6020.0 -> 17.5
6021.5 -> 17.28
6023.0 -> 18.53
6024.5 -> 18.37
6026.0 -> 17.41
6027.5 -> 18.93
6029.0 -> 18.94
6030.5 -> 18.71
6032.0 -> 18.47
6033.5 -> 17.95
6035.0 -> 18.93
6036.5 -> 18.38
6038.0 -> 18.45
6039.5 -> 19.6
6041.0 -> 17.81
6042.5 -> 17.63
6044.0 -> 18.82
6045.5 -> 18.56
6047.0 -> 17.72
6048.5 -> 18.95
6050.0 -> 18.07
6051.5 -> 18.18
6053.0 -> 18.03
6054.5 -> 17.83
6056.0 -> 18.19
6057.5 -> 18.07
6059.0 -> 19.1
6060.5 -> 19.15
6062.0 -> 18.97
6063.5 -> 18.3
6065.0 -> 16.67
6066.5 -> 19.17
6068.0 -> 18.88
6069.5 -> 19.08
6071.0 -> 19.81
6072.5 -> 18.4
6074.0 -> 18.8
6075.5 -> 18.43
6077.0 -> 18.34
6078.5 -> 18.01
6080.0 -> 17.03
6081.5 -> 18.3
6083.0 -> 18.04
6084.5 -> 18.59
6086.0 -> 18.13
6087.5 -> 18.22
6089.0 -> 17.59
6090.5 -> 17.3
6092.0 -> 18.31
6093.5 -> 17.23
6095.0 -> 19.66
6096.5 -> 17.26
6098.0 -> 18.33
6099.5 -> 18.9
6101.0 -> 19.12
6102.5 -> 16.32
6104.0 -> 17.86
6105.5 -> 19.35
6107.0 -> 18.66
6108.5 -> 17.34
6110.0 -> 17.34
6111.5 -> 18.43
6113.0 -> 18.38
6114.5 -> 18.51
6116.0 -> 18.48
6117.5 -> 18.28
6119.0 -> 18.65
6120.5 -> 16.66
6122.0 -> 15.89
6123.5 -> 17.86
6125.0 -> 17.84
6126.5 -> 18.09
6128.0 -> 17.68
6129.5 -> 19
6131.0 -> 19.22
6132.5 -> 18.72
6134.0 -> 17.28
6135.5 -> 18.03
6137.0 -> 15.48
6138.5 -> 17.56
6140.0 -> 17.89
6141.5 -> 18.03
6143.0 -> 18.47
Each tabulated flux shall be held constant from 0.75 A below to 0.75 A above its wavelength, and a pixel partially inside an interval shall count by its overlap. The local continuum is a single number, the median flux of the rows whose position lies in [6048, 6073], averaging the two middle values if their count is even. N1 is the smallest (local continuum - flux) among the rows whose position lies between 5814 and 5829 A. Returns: -2.0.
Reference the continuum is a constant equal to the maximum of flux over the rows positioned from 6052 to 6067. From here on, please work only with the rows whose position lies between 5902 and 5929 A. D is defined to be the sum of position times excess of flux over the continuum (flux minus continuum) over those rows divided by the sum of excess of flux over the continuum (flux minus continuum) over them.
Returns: 5915.1 A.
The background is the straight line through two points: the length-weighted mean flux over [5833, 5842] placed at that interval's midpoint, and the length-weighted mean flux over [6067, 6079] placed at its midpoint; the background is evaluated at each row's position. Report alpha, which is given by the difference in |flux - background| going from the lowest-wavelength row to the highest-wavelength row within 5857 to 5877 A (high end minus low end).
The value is -1.3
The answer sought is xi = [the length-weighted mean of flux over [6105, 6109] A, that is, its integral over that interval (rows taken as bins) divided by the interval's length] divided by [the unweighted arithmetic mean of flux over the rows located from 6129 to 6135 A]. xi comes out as 1.00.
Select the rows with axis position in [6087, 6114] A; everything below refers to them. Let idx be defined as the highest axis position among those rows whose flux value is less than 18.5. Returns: 6113.0 A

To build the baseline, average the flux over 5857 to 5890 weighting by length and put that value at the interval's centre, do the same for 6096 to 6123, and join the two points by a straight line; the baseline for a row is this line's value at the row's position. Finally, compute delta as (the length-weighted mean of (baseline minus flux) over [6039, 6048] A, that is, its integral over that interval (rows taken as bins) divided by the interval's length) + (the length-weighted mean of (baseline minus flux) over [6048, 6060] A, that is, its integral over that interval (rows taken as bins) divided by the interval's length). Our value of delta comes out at -0.52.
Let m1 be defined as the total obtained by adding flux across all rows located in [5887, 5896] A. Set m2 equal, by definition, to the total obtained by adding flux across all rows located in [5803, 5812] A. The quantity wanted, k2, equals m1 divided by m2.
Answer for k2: 0.758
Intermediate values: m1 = 86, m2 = 113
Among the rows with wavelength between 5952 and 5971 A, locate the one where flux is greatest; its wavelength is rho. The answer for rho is 5964.5 A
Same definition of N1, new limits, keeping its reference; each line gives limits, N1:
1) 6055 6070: -0.8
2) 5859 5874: -1.5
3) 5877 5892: -1.6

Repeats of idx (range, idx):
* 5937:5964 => 5961.5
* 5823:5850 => 5849.0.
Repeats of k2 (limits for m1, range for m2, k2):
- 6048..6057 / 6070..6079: 0.977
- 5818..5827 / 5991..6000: 0.998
